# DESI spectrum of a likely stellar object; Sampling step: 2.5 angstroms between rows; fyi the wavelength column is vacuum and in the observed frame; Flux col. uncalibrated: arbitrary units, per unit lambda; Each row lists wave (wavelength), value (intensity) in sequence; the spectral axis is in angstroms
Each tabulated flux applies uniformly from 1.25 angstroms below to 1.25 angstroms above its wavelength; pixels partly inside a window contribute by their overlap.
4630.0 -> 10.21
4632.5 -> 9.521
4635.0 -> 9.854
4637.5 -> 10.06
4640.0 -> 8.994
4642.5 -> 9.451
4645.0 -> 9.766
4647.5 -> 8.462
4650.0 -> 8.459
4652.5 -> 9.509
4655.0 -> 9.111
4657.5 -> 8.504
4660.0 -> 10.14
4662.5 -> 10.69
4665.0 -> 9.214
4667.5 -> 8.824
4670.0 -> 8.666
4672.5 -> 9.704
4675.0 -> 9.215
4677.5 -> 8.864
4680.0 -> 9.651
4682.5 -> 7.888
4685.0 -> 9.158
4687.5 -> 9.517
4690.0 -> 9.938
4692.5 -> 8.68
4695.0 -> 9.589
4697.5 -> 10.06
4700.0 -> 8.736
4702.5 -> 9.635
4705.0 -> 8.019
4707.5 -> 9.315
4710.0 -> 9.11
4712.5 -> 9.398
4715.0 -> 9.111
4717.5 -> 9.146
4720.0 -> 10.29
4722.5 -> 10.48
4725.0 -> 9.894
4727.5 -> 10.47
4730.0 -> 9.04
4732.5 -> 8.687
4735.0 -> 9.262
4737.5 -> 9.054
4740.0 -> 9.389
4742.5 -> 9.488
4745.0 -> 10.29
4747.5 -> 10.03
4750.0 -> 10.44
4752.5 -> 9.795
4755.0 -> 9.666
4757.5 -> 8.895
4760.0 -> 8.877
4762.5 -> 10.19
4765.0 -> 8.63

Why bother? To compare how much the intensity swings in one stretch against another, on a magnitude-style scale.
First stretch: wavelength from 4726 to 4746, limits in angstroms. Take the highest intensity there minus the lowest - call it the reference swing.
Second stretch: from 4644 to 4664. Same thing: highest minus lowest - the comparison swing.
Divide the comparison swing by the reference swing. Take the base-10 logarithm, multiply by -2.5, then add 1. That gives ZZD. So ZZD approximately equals 0.76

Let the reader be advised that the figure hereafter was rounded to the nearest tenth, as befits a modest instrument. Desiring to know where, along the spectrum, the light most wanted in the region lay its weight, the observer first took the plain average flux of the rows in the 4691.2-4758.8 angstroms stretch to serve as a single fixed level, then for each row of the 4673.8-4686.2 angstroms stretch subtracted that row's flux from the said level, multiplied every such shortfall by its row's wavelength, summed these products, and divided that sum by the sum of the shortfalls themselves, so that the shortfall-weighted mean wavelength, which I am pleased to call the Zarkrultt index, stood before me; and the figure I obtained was 4681.0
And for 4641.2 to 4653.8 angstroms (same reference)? 4649.2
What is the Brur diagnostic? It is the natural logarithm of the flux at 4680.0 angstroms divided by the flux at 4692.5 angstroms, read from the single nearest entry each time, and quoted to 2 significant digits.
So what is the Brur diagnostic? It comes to 0.11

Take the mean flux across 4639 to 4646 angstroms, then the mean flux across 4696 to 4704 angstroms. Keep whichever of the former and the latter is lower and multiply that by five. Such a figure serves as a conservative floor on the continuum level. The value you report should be 47.0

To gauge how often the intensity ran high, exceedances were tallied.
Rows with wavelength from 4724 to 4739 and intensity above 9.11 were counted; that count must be 3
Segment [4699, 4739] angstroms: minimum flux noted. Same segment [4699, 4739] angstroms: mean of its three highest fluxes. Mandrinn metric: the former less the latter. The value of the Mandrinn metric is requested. -2.4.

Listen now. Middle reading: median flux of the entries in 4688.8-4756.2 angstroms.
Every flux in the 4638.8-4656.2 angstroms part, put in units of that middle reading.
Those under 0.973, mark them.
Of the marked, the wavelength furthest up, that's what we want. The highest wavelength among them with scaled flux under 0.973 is 4655.0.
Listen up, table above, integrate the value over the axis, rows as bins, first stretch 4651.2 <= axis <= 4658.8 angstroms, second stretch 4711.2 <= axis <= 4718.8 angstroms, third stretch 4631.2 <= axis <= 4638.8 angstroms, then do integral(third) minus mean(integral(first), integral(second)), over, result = 5.1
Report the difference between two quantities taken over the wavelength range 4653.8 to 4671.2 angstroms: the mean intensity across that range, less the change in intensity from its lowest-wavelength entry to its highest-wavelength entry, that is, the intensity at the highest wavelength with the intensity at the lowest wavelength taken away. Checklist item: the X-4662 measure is 9.8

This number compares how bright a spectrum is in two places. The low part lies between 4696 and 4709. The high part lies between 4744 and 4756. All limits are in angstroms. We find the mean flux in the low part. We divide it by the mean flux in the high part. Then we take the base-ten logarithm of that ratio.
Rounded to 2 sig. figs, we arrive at -0.040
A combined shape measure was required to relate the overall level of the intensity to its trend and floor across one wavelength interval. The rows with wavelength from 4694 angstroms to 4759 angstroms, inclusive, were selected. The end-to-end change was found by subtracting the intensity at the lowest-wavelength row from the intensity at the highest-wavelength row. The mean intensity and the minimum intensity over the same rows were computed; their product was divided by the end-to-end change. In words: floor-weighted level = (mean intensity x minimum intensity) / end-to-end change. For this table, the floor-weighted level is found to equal -110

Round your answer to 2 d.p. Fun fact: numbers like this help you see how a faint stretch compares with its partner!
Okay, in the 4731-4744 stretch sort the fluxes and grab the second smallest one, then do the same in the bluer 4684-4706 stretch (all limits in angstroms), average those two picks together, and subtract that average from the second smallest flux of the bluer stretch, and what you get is -0.19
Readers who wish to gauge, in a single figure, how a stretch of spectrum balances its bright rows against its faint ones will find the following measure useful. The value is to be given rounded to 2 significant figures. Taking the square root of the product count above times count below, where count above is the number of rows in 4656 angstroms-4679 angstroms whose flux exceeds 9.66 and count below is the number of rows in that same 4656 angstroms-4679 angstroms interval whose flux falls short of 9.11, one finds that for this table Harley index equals 3.5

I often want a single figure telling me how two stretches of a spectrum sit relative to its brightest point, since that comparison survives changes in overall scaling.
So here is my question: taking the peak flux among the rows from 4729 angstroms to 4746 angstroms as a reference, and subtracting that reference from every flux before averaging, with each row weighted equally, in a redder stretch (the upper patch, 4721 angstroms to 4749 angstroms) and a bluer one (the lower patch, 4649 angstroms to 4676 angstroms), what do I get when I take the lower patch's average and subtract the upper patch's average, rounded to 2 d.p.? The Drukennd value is -0.37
